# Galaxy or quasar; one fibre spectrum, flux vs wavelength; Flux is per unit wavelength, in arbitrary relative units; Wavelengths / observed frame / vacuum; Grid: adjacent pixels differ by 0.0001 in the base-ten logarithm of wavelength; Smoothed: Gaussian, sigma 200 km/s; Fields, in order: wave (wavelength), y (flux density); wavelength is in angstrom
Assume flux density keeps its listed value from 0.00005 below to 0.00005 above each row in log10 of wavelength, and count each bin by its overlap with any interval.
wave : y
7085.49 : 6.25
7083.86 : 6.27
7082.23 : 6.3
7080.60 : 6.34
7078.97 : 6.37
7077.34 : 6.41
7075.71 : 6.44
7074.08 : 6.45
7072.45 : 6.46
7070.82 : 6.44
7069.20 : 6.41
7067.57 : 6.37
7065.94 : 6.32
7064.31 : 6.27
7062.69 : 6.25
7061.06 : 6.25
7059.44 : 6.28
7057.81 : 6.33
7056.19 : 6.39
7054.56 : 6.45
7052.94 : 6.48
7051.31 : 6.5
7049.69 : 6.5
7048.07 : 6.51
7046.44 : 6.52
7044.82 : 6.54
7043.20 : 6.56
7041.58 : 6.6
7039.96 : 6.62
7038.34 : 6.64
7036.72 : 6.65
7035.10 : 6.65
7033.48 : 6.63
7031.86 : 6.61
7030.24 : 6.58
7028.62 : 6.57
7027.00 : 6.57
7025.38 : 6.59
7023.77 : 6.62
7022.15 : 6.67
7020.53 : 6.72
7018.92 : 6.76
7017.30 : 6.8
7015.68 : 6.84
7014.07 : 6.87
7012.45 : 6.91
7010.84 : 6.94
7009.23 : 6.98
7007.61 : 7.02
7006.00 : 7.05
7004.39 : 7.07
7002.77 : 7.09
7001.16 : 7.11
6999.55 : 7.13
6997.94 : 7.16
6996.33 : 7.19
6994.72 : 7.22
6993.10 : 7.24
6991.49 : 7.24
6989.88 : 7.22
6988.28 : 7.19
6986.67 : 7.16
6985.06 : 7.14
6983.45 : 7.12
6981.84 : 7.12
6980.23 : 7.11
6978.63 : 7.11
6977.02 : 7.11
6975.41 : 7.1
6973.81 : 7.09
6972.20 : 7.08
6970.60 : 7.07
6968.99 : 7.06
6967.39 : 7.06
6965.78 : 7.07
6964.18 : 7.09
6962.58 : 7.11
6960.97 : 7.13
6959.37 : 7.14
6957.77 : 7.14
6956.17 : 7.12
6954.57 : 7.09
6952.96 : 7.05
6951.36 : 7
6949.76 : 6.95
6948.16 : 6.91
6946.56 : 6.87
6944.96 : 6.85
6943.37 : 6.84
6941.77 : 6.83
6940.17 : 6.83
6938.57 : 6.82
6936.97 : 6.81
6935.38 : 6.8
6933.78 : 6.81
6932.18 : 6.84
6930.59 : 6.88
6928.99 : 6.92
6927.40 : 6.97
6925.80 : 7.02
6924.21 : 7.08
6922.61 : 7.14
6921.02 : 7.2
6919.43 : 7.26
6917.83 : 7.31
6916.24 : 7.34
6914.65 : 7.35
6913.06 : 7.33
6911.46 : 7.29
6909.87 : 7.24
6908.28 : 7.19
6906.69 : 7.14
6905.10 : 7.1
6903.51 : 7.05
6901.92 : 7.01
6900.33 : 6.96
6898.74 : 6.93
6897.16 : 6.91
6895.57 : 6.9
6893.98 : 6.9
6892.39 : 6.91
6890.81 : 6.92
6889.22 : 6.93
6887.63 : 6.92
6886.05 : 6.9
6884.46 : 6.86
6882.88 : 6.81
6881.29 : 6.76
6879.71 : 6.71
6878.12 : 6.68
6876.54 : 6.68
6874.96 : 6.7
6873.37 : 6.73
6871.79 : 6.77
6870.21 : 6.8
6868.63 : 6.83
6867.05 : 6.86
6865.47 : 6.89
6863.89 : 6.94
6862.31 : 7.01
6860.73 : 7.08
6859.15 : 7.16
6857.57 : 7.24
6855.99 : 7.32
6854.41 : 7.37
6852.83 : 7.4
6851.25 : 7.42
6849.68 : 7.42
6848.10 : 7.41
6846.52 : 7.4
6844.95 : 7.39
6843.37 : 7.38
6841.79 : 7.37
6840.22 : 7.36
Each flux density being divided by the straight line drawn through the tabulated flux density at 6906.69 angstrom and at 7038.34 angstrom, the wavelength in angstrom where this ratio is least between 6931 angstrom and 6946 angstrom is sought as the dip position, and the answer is 6935.38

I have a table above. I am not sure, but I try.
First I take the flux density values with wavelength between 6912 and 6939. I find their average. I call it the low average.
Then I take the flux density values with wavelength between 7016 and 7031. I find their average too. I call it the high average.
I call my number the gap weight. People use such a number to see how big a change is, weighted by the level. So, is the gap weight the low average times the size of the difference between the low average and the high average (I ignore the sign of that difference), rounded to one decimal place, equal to 2.8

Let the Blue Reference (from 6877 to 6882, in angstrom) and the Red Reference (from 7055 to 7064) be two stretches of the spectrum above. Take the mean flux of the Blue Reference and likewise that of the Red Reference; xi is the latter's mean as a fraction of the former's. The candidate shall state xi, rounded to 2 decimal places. 0.94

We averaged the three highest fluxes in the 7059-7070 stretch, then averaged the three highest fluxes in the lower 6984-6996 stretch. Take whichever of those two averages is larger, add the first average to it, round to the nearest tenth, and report 13.6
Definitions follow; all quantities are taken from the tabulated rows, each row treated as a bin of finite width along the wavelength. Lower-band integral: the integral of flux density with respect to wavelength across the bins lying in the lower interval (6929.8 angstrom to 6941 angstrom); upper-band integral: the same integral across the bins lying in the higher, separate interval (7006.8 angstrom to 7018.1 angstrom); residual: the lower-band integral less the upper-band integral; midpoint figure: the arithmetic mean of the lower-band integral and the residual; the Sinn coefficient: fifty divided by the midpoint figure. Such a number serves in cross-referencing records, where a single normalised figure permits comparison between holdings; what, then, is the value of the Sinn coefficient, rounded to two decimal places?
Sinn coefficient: 1.34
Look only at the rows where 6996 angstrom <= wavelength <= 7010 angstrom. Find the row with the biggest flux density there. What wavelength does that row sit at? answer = 6996.33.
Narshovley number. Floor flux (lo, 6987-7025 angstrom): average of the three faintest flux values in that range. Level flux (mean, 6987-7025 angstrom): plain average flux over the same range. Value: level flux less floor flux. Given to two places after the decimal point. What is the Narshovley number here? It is 0.33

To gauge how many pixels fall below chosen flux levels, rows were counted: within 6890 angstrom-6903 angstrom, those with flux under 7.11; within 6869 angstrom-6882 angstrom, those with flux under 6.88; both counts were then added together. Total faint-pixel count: 16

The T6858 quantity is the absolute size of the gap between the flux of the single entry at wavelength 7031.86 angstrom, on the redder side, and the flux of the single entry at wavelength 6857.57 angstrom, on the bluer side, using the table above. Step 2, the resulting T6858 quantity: 0.6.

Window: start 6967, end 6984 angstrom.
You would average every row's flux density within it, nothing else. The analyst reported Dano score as 7.1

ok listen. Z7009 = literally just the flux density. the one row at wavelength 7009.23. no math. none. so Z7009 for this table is 6.98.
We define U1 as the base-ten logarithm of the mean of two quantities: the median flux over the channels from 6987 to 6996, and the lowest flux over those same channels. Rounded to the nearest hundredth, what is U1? 0.86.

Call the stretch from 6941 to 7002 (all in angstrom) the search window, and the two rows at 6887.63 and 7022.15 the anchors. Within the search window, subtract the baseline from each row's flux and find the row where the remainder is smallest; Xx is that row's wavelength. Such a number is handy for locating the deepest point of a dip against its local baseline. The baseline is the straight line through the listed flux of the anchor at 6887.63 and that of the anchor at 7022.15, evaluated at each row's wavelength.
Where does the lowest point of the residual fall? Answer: 6941.77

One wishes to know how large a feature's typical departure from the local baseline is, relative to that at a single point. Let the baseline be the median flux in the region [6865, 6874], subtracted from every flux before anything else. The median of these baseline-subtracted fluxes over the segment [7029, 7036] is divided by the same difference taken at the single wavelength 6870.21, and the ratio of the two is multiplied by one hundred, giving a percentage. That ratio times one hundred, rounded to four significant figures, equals 1300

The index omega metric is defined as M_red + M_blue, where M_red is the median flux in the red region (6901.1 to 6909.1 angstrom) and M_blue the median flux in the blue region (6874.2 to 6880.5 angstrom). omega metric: 13.8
